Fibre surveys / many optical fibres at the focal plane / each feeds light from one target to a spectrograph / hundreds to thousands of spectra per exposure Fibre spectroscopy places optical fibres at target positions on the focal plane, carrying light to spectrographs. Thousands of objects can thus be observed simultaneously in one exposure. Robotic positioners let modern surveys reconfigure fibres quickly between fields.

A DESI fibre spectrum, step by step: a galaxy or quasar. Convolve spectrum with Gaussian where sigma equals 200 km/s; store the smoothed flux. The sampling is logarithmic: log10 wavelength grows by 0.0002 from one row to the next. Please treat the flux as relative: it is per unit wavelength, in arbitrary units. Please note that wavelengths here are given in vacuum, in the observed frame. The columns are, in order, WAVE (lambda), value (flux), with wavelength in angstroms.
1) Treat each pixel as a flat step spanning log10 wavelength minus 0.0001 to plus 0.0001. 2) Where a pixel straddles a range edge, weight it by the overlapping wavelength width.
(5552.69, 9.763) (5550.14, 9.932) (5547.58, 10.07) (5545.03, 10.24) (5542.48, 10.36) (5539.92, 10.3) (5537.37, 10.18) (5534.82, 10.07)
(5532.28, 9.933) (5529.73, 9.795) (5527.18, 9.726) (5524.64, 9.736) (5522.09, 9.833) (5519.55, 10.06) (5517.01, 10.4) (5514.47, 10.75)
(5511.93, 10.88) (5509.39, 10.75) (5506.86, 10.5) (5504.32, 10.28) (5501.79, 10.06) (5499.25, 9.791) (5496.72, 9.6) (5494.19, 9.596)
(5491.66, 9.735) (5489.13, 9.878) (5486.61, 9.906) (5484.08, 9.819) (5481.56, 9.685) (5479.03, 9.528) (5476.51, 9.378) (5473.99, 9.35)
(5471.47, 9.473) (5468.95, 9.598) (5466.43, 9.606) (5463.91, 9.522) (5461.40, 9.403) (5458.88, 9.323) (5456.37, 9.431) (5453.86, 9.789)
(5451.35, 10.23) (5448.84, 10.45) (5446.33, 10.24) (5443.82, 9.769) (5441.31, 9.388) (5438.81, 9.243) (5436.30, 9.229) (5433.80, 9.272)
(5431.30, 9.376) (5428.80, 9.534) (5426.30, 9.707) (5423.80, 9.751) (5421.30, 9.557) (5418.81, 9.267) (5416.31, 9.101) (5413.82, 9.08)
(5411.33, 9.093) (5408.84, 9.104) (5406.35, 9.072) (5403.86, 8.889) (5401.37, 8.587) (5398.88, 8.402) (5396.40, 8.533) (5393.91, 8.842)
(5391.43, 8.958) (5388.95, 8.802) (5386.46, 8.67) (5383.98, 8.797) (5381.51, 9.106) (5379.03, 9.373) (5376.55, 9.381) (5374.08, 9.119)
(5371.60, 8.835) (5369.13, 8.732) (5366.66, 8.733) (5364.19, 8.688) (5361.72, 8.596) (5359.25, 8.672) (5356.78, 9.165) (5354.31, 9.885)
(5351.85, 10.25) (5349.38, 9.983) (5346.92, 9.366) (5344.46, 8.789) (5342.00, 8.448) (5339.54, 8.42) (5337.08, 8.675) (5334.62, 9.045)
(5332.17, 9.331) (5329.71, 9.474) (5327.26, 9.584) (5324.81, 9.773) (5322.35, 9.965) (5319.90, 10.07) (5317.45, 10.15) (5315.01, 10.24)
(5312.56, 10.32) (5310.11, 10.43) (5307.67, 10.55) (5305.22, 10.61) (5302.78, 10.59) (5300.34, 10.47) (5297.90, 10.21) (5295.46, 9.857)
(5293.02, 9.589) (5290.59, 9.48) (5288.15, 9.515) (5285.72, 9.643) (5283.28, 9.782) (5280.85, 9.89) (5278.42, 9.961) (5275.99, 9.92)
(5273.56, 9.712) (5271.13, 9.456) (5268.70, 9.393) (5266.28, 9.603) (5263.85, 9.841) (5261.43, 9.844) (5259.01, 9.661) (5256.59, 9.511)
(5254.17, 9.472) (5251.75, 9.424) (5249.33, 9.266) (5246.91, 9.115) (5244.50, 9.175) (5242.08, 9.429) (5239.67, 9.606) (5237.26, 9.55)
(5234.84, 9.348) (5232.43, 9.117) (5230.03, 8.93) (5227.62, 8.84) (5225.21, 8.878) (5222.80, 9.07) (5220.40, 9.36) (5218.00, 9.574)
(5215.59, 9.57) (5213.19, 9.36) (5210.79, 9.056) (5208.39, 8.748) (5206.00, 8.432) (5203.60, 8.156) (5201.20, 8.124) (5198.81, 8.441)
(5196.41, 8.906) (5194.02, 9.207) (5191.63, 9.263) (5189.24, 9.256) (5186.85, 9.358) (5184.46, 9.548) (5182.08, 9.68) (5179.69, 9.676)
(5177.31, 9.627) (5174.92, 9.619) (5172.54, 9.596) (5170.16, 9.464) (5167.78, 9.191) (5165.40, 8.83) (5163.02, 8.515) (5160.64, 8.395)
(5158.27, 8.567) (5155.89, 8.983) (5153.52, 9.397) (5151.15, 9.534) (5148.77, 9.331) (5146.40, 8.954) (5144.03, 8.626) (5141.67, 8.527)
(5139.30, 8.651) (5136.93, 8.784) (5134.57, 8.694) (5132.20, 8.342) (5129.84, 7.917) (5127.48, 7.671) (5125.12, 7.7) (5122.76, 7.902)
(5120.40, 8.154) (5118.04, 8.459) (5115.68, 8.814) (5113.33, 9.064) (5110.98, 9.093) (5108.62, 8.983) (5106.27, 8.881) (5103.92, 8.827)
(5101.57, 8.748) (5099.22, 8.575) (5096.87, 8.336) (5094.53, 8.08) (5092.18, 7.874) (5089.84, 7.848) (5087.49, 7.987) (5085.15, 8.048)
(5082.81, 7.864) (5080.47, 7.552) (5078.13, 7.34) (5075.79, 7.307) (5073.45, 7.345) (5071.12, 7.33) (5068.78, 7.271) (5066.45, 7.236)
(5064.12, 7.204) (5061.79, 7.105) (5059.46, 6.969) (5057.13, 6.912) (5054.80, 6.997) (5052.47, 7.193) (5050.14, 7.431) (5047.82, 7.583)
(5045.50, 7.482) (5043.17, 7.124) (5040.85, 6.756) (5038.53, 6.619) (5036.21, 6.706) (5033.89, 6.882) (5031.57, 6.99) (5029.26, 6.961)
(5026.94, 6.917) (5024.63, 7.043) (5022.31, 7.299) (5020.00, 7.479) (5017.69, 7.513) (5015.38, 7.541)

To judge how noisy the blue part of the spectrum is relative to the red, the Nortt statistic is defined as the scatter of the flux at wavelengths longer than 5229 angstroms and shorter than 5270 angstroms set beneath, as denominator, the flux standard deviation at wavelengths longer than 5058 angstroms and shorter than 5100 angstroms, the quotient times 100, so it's 182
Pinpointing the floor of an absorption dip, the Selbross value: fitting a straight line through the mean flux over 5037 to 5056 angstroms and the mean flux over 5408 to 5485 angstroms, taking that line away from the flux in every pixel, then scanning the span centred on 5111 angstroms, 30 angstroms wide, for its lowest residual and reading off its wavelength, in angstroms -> 5125.12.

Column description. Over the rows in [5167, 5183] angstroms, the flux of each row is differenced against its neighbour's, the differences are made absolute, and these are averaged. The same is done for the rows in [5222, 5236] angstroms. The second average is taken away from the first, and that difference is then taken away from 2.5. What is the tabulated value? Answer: 2.57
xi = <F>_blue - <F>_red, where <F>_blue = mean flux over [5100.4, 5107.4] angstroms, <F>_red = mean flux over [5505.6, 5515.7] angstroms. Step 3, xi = -1.90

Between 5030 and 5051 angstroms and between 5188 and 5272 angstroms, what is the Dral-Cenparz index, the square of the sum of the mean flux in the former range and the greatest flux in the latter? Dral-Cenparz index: 286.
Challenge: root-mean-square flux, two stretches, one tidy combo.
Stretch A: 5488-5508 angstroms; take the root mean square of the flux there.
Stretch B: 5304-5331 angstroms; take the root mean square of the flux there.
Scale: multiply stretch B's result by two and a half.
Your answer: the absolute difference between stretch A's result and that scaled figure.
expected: 15.3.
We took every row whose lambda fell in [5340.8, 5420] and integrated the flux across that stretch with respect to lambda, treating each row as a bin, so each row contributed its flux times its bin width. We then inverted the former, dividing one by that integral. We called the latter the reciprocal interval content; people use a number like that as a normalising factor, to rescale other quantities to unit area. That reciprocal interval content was 0.001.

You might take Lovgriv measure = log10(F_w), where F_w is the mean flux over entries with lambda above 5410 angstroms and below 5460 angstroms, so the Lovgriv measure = 0.98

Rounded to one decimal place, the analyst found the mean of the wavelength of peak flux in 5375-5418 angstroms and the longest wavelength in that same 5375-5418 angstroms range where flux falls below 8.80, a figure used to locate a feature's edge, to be 5389.0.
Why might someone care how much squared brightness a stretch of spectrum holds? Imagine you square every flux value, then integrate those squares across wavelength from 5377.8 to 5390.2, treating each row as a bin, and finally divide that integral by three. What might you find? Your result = 331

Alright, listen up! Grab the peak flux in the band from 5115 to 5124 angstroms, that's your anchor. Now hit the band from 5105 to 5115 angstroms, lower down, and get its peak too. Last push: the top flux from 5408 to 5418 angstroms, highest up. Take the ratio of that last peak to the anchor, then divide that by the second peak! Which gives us 0.114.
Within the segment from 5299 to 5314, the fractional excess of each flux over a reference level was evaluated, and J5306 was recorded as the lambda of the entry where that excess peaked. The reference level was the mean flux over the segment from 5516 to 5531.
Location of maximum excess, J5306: 5305.22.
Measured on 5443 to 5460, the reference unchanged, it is 5448.84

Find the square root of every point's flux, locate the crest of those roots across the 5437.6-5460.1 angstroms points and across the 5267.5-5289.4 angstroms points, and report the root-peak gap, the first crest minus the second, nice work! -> 0.08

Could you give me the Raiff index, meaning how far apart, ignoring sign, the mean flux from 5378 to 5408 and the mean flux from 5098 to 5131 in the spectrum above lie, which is 0.35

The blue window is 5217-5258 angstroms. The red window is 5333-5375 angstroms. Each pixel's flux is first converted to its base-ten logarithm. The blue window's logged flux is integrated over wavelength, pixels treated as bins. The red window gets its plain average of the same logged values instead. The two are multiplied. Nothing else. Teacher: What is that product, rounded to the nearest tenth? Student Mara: 37.9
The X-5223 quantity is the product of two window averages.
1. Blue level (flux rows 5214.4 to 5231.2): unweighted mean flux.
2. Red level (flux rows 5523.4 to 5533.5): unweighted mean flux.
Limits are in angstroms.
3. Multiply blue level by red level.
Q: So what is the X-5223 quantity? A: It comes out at 90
